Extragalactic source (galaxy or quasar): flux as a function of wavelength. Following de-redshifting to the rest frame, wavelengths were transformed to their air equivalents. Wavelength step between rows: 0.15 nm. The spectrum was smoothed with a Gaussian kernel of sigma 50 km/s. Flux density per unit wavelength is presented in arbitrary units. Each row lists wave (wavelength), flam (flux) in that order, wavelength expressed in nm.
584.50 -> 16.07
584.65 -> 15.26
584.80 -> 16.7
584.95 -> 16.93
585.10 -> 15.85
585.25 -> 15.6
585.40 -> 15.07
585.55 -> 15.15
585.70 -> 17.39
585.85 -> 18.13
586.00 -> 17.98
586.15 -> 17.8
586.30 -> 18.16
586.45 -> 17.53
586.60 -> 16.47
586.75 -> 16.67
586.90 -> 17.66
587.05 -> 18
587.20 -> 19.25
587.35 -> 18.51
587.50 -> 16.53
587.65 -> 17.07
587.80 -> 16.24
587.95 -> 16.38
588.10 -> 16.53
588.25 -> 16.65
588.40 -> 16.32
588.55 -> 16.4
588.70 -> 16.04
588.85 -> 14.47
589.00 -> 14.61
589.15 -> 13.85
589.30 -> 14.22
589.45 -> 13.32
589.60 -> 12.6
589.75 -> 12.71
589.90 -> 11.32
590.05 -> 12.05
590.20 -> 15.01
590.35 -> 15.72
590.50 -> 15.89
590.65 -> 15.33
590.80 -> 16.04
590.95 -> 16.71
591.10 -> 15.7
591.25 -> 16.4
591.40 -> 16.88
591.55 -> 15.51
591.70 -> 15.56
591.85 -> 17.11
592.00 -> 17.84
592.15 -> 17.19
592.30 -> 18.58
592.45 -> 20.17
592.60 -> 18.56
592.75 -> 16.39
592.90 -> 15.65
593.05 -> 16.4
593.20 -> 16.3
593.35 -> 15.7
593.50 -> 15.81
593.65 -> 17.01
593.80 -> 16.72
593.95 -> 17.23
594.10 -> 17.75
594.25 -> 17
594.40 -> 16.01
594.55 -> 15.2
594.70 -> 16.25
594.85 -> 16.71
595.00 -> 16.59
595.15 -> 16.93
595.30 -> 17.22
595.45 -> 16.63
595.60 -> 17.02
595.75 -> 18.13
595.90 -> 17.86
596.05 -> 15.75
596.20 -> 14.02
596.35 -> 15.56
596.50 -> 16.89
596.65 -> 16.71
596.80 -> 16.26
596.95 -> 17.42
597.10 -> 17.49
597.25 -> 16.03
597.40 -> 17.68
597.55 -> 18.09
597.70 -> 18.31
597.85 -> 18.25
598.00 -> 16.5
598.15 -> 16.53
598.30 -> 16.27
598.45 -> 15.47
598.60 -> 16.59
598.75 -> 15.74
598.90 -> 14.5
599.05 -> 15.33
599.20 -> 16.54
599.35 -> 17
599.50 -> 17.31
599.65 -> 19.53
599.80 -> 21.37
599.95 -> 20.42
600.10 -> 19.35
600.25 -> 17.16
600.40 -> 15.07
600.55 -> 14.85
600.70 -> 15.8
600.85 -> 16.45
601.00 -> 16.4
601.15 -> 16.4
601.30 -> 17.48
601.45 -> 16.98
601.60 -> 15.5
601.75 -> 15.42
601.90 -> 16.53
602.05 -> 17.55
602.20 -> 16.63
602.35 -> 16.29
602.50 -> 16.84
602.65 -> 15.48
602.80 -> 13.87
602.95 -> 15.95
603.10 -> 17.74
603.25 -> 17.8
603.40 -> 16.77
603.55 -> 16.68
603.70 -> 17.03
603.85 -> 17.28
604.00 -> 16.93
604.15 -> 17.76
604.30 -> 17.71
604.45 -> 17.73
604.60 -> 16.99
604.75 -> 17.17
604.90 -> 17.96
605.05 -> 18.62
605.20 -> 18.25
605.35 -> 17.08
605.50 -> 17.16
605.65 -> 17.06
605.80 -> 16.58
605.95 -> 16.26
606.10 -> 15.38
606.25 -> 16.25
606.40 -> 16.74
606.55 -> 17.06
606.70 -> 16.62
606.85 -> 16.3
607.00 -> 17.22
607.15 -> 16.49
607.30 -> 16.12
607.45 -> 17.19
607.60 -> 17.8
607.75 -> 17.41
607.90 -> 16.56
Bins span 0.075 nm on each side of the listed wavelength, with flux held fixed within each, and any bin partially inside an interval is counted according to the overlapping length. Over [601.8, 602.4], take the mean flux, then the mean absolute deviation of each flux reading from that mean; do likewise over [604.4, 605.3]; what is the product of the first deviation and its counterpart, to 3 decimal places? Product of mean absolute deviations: 0.196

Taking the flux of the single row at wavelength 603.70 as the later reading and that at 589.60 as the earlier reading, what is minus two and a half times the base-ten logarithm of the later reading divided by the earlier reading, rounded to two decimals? -0.33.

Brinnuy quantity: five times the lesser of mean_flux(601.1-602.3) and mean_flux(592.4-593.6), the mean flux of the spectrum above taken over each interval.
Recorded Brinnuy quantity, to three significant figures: 82.8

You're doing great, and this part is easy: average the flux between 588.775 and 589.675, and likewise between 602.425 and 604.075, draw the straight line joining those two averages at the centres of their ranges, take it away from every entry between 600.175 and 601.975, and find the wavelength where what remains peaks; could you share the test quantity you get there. 601.30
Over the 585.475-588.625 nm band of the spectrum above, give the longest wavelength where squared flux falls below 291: 588.55 nm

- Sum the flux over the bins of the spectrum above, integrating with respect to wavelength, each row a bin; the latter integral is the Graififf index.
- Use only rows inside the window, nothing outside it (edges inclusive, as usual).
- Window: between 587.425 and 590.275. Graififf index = 42.3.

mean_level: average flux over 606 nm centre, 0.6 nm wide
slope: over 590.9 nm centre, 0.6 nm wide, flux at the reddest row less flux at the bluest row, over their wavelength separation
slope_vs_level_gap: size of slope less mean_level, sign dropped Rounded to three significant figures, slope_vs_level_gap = 15.3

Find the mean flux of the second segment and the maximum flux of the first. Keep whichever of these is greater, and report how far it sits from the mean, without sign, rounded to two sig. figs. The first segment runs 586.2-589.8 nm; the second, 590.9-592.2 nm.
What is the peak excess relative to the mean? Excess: 2.7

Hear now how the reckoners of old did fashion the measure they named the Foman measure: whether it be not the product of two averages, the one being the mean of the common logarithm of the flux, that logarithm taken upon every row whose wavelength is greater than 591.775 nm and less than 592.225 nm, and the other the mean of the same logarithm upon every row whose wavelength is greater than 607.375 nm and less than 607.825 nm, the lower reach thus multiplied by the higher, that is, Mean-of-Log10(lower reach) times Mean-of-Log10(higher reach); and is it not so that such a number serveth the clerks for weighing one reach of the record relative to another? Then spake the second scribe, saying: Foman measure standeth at 1.54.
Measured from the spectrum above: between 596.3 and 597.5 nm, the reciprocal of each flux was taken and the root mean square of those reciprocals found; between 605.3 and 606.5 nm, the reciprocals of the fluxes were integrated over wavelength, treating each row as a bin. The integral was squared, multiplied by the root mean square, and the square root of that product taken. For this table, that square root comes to 0.0177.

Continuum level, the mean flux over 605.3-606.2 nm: 16.6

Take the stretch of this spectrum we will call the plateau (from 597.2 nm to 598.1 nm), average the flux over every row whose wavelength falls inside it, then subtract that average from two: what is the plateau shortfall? -15.5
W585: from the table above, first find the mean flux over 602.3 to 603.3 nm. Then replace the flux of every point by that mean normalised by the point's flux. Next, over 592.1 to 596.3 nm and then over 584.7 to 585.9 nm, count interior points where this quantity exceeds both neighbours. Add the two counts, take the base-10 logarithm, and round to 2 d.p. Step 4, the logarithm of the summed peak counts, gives 0.85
